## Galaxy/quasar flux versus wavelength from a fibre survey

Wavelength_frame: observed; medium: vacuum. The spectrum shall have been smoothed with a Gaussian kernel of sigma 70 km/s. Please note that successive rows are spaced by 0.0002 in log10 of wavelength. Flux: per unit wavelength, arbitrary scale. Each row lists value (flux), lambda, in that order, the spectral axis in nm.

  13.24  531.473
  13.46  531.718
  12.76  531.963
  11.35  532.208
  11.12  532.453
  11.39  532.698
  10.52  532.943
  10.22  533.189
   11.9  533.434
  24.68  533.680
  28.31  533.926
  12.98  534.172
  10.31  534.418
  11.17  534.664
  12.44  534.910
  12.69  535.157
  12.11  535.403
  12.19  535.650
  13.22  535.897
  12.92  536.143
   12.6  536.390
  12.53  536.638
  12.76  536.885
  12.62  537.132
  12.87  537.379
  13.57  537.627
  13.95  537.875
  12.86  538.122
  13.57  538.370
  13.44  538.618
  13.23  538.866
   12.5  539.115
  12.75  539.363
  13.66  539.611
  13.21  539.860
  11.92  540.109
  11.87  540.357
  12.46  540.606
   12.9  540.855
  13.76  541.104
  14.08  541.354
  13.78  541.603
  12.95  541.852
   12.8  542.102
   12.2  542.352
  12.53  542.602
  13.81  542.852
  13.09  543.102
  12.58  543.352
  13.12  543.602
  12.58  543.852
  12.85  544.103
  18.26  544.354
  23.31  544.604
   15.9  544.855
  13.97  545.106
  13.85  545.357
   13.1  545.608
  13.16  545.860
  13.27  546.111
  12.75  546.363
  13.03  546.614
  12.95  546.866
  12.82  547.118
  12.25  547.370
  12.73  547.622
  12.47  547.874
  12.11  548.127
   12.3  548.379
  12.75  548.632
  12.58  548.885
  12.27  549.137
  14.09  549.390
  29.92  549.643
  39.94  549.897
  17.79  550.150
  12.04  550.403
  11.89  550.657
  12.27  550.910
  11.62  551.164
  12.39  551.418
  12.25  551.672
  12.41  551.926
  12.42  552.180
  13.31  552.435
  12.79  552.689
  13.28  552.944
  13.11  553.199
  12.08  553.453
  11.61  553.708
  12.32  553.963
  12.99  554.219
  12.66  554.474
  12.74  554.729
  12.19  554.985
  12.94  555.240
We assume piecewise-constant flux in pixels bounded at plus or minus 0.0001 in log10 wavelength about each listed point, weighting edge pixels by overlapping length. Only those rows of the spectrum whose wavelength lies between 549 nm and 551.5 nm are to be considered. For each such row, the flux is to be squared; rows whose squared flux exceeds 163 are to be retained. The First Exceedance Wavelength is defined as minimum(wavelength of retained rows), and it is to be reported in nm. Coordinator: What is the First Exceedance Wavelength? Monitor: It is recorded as 549.390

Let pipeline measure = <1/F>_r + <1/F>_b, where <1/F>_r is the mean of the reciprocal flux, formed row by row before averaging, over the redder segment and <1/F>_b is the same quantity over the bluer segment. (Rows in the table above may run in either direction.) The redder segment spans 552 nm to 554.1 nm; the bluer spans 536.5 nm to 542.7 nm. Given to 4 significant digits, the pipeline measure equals 0.1566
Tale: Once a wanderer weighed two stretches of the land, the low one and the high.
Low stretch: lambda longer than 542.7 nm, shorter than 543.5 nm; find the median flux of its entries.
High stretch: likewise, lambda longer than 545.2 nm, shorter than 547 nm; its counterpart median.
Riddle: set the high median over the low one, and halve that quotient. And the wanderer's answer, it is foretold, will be 0.50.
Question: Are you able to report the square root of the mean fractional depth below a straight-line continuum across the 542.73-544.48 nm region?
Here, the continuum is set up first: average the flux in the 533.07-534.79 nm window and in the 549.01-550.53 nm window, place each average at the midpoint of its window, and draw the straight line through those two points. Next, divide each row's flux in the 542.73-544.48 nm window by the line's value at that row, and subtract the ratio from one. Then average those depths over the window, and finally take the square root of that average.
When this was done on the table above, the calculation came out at 0.52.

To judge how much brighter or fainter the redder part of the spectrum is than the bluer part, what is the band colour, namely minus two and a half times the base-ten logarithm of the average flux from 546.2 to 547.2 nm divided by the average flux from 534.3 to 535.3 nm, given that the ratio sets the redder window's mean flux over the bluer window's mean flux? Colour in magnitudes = -0.11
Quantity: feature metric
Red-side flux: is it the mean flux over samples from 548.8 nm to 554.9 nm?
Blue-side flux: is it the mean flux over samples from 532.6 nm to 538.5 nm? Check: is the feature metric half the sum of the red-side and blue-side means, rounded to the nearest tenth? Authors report 14.1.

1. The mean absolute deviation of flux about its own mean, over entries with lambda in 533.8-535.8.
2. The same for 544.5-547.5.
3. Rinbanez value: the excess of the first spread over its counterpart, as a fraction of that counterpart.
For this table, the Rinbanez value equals 1.0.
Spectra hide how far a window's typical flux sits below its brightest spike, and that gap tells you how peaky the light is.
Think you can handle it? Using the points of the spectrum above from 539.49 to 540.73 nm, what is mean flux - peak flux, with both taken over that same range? -1.0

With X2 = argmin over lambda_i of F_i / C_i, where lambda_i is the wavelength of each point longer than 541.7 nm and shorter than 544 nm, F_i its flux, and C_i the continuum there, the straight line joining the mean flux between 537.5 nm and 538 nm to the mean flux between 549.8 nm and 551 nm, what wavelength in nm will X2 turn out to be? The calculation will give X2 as 543.852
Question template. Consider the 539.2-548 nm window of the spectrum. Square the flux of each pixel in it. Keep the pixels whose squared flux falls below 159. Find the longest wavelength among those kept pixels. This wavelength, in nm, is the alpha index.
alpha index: 547.874 nm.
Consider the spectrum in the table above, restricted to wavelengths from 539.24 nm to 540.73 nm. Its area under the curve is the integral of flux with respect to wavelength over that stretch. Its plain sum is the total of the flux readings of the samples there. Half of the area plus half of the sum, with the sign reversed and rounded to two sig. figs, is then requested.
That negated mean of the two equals -47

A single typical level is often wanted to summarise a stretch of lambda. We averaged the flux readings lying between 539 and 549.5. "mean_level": 13.4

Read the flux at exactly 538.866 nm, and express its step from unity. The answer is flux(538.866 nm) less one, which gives 12.2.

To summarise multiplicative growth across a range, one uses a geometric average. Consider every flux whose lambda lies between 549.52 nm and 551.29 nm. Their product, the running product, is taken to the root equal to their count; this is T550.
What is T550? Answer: 17.1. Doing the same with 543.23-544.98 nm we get 15.1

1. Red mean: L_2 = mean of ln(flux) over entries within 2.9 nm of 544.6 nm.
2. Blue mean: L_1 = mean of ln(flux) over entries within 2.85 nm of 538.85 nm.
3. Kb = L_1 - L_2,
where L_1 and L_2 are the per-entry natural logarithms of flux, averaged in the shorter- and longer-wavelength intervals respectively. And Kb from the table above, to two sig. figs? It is -0.046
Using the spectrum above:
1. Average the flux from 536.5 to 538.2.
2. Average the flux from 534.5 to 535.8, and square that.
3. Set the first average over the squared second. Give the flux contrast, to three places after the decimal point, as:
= 0.089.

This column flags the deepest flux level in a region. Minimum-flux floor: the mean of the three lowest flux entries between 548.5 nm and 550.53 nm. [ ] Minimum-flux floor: 12.3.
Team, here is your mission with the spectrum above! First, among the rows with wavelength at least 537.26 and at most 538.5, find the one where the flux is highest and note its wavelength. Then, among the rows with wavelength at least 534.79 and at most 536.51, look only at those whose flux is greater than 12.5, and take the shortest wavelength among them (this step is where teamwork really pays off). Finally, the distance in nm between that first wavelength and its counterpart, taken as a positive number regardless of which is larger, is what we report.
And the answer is 2.72 nm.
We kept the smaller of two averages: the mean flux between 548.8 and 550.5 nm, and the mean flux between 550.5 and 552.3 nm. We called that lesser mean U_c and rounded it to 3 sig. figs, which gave 12.2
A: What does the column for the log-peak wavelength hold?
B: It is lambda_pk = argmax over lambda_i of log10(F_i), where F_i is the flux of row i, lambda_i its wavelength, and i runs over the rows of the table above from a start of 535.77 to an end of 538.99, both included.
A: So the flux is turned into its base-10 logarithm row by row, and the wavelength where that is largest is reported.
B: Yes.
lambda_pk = 537.875 nm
